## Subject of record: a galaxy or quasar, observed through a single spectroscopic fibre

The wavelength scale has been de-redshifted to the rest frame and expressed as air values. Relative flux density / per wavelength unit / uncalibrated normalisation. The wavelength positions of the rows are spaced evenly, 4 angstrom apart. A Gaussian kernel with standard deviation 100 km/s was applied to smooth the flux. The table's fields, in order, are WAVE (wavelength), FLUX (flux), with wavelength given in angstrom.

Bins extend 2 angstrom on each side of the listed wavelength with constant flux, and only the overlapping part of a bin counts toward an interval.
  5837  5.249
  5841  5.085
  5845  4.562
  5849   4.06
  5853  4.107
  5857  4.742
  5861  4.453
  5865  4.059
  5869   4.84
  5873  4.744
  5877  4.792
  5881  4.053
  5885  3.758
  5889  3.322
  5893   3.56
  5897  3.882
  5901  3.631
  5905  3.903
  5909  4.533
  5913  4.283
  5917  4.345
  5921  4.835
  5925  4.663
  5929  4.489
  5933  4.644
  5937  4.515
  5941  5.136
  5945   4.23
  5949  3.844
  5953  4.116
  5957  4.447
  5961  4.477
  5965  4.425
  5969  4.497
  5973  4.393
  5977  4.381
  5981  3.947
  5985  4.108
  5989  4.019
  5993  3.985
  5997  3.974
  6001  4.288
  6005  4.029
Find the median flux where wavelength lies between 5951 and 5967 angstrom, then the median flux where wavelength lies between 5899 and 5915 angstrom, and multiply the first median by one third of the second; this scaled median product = 6.1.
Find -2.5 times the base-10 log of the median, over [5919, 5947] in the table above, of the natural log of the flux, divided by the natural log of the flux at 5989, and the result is -0.11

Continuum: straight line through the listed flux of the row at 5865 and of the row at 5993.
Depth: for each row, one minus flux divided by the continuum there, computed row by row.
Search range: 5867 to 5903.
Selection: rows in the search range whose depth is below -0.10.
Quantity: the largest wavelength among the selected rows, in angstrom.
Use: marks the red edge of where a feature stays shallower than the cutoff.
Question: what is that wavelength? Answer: 5877 angstrom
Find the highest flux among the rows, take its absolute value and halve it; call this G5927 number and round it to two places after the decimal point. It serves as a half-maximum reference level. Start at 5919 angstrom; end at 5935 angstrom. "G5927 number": 2.42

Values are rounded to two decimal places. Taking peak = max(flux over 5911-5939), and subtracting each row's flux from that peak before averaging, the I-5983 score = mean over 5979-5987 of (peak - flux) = 0.81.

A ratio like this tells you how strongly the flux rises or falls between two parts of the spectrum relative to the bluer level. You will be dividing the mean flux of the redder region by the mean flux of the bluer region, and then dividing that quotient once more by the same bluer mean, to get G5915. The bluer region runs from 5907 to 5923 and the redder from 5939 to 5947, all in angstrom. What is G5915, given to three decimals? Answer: 0.231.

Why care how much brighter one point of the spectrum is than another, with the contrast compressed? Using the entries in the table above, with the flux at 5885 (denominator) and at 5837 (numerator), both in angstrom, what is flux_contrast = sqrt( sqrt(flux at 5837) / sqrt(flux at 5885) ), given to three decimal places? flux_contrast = 1.087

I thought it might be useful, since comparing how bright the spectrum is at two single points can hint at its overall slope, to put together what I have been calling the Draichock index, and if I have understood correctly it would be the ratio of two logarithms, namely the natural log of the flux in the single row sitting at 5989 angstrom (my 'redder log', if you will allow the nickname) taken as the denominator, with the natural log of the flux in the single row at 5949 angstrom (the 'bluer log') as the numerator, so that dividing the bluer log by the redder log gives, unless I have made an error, 0.97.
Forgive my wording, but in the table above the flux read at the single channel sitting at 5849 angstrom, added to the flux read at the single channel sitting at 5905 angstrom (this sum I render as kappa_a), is 7.96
